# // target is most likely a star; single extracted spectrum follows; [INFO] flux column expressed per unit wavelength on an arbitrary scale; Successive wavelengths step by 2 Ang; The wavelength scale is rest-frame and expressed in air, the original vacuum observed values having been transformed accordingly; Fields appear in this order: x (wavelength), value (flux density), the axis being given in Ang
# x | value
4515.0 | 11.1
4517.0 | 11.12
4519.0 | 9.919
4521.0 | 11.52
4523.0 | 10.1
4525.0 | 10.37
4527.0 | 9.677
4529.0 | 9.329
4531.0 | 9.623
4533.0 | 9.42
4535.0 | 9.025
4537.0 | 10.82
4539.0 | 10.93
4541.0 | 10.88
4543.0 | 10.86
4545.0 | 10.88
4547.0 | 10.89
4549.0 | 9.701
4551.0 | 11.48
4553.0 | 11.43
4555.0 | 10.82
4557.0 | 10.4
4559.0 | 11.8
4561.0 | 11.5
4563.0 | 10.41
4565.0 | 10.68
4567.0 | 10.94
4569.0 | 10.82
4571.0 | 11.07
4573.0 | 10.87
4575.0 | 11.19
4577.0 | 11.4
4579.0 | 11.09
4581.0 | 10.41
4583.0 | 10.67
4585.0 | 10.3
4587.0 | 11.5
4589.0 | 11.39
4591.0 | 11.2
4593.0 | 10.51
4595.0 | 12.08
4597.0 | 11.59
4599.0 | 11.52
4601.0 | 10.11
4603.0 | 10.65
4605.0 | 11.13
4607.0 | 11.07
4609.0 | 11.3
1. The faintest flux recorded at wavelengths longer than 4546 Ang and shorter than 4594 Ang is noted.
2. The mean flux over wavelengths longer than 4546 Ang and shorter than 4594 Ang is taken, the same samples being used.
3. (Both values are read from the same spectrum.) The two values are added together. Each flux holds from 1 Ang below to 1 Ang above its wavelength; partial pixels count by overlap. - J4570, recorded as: 20.6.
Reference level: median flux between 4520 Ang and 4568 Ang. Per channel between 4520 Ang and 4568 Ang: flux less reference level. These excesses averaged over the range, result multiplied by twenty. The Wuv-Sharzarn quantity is -5.2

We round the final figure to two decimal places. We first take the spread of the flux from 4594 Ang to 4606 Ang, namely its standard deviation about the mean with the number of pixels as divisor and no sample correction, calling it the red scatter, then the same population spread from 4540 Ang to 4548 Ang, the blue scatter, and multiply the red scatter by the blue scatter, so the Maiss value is 0.01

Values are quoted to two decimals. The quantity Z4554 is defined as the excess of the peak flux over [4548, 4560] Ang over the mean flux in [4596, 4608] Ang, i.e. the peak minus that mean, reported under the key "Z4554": 0.79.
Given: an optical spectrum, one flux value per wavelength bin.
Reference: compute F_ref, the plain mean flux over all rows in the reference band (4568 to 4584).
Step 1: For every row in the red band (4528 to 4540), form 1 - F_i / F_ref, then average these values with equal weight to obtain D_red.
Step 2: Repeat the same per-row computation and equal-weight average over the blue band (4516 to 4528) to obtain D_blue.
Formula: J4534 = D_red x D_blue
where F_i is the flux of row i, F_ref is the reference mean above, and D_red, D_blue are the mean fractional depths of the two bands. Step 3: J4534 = 0.0044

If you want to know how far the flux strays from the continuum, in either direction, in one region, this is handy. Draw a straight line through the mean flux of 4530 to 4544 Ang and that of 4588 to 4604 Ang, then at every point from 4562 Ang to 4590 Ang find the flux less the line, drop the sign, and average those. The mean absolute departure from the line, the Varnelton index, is 0.32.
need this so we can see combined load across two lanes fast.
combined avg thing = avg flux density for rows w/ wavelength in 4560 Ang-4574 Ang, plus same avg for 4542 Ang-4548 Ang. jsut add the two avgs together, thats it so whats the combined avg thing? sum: 21.8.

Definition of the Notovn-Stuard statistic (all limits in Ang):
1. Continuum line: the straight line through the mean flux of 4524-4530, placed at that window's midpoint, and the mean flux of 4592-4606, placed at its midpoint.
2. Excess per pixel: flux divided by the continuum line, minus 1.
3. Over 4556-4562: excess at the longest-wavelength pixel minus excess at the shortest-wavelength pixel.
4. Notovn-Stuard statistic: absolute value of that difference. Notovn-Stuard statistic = 0.10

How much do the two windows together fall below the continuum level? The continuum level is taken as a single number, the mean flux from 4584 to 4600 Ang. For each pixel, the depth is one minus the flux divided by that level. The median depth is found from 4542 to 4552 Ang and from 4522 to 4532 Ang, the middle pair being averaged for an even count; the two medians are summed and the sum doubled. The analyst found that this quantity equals 0.35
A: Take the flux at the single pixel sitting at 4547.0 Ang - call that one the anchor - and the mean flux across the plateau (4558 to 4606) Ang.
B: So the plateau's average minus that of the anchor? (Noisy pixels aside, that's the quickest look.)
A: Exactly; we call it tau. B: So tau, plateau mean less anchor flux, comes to 0.1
